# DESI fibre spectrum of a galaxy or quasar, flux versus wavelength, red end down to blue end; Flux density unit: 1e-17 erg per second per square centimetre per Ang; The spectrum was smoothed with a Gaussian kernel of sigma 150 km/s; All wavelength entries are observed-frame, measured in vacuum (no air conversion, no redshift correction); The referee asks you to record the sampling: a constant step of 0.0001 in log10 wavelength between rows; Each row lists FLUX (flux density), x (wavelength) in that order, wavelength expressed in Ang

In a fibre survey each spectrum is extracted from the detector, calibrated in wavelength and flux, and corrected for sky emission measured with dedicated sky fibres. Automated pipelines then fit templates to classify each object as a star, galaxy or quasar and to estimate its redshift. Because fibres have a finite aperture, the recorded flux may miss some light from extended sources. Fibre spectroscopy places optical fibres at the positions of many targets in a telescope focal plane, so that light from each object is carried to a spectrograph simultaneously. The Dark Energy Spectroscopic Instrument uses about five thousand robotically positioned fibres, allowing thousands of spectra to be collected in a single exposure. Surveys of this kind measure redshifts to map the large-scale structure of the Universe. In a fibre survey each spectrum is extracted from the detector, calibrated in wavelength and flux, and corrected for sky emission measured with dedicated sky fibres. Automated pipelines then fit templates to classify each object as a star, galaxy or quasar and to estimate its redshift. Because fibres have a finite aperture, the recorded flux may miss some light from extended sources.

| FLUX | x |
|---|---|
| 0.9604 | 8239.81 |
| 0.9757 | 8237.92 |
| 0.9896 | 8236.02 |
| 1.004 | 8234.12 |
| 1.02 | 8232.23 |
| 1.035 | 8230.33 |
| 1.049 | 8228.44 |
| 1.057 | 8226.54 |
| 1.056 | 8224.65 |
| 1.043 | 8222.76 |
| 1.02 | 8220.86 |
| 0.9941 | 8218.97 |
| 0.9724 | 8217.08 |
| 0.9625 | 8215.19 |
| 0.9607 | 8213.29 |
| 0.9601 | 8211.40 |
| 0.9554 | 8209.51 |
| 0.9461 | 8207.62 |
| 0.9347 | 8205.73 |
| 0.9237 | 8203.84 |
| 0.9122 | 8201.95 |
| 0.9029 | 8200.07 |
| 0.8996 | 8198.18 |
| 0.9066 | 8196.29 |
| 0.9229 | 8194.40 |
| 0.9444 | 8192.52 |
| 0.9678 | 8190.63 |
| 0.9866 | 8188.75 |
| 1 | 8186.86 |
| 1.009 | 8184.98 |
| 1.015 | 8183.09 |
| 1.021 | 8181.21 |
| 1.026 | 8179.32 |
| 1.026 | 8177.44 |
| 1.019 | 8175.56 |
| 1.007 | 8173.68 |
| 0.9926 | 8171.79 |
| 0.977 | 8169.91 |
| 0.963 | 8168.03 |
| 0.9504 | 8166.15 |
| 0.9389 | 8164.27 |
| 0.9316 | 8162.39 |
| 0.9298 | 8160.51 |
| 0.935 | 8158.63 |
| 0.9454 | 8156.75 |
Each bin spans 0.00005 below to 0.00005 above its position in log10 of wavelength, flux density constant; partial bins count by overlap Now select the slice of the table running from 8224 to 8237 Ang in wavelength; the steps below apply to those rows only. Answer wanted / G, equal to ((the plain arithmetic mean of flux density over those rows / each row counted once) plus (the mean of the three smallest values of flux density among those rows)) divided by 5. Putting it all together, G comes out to 0.407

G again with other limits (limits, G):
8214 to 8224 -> 0.395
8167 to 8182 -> 0.396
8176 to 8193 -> 0.393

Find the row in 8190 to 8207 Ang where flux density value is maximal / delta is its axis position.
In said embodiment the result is 8190.63 Ang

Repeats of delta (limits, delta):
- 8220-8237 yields 8226.54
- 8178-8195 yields 8179.32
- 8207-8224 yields 8222.76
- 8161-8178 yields 8177.44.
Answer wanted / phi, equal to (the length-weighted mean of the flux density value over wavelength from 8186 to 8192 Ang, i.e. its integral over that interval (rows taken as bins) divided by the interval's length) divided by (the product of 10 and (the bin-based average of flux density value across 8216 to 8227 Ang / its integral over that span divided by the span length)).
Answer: 0.096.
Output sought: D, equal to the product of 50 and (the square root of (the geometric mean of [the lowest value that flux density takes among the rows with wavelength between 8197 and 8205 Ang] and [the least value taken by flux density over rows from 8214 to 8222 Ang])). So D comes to 48.2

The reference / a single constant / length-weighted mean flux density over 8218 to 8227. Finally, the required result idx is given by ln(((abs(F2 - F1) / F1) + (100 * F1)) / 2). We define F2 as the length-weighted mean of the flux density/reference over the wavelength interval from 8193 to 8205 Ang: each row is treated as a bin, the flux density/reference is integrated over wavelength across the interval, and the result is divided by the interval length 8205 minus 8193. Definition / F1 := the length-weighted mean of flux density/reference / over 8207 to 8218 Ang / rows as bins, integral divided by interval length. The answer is 3.84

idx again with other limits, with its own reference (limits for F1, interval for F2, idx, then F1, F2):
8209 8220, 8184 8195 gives 3.85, 0.94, 0.94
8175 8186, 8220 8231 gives 3.90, 0.99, 1.01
